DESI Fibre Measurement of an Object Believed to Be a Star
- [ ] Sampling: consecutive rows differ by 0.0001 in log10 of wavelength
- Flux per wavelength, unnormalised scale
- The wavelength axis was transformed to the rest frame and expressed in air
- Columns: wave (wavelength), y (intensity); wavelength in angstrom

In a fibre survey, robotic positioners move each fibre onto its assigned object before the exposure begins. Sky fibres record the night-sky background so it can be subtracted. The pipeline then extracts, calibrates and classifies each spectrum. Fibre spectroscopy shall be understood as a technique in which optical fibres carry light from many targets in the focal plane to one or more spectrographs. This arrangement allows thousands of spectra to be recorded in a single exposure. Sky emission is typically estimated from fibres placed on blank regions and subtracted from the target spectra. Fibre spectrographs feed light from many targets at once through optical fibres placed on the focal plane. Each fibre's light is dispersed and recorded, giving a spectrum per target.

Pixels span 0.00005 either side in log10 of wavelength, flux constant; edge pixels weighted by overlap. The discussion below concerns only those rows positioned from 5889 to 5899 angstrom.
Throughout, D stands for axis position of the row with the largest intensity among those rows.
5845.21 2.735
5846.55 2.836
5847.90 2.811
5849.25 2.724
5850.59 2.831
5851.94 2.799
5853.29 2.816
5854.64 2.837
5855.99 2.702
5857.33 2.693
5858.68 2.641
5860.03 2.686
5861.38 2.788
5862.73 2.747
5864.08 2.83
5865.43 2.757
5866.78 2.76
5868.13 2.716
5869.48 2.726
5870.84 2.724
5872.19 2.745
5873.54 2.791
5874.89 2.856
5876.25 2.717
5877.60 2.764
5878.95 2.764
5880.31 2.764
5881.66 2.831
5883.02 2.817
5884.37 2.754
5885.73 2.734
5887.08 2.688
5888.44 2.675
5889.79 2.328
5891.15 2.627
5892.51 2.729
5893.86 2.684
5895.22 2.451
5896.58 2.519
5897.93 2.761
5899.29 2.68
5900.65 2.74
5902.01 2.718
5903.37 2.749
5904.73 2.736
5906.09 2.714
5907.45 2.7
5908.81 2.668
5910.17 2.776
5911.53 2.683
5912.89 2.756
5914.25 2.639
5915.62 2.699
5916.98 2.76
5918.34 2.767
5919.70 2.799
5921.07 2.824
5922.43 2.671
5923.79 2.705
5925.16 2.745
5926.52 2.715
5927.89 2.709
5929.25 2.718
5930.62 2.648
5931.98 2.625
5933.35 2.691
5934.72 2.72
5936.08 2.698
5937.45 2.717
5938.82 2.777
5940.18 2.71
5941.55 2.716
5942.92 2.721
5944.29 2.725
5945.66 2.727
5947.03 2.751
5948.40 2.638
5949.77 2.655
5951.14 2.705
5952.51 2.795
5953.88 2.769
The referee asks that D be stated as 5897.93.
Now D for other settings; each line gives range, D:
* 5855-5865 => 5864.08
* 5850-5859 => 5854.64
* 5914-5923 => 5921.07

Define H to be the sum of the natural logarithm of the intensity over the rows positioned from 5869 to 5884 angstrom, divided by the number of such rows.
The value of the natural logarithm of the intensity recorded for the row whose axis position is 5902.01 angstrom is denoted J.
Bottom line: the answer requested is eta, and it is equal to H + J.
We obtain 2.02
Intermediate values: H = 1.02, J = 1.00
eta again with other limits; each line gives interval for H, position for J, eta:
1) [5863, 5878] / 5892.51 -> 2.02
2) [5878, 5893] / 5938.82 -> 2.01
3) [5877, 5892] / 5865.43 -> 2.01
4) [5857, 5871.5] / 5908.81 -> 1.99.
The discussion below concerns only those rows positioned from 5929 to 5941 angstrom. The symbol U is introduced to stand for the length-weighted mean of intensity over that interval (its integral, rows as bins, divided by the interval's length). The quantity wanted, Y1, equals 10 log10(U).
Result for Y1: 4.31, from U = 2.700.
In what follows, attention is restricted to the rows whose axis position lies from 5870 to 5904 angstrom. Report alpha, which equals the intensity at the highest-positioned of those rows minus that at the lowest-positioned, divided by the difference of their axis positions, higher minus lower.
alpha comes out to 0.0008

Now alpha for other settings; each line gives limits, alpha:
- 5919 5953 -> -0.0001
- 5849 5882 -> 0.0033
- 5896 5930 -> 0.0061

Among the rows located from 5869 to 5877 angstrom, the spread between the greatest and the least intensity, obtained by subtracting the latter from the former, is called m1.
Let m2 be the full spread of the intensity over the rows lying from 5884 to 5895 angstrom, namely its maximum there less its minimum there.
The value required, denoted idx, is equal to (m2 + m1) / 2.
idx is 0.28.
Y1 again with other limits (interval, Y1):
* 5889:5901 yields 4.17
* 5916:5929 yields 4.38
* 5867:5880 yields 4.40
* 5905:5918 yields 4.33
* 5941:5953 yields 4.33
